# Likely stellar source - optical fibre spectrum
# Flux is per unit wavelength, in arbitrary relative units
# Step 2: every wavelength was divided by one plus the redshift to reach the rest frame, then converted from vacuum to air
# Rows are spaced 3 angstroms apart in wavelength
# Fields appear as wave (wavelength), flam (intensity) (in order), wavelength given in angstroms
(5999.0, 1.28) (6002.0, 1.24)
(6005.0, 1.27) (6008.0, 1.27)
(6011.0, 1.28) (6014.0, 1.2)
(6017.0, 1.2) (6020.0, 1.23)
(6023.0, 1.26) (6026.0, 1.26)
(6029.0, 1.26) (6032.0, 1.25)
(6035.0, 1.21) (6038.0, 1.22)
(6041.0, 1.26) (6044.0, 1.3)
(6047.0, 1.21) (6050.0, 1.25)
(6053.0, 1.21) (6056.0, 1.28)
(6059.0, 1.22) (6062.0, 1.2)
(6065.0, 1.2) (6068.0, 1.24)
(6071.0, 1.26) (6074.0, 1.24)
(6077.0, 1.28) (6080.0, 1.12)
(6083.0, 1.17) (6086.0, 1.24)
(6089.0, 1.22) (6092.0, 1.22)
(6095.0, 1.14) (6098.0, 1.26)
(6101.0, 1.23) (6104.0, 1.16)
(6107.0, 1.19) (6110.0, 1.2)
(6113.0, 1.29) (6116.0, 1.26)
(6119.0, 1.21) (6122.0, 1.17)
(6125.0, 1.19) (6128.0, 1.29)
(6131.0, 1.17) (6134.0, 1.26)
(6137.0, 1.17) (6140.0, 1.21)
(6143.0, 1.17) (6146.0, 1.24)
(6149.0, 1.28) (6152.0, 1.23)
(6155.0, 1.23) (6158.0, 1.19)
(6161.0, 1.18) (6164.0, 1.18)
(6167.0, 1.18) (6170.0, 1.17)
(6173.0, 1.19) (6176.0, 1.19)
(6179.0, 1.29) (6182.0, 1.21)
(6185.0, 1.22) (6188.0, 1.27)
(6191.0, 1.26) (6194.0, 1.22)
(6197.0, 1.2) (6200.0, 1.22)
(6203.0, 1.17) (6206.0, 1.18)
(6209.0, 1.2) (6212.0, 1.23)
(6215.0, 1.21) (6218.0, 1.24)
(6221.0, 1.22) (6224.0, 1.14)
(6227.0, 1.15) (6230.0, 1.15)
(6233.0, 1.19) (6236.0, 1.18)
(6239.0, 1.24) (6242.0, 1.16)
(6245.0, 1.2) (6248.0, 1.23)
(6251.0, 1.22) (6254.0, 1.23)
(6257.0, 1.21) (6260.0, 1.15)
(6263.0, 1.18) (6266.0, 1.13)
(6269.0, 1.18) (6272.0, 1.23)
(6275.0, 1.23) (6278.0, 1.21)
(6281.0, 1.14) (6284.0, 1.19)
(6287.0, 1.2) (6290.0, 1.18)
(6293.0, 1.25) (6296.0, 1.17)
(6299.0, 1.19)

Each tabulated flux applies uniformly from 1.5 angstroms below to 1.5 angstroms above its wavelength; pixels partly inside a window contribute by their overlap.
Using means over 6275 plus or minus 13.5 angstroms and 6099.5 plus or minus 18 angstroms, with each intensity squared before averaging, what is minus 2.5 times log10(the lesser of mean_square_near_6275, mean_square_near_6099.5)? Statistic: -0.37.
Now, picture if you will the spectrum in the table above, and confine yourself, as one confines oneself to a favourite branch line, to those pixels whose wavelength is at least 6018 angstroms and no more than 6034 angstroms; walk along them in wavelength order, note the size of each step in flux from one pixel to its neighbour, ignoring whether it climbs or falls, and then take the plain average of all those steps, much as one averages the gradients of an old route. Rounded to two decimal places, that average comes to 0.01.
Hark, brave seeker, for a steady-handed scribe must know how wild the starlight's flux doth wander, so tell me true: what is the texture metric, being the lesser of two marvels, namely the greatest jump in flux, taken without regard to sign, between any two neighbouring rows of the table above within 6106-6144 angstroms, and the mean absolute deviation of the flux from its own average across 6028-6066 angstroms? 0.028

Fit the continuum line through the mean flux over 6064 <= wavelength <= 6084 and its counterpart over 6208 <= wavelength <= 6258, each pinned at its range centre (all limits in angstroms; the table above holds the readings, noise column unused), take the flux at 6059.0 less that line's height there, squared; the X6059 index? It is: 0.0000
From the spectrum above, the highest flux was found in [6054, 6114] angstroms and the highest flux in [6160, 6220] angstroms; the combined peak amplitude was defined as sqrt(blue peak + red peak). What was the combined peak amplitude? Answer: 1.61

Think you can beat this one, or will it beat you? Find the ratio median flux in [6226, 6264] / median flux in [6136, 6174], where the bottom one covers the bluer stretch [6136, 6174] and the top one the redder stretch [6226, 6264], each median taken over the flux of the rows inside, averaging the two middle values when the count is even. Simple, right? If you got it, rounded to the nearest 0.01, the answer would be 1.00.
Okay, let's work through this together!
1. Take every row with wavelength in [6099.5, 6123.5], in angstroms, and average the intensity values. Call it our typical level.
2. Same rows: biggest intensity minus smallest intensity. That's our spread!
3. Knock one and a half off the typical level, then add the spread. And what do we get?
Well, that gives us -0.156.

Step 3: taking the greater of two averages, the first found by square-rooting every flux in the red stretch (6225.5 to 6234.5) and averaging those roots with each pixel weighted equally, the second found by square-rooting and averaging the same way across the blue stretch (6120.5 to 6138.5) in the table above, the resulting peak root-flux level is 1.10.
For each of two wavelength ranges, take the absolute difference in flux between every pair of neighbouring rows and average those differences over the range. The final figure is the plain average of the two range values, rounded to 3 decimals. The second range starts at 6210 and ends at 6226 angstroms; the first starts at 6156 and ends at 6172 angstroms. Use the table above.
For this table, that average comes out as 0.021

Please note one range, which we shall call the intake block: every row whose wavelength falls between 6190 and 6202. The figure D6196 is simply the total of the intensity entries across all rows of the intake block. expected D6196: 4.90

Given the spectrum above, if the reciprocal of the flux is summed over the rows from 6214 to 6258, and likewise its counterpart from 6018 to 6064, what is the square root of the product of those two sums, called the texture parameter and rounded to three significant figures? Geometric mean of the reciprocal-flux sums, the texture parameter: 12.3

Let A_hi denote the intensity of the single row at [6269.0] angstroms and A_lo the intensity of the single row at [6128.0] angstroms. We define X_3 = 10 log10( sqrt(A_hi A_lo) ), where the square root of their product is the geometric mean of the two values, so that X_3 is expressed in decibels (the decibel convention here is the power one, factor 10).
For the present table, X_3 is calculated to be 0.91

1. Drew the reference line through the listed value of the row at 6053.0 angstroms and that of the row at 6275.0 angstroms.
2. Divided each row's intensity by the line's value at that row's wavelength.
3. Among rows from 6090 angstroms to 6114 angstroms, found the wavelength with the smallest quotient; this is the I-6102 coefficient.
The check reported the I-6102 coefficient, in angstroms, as 6095.0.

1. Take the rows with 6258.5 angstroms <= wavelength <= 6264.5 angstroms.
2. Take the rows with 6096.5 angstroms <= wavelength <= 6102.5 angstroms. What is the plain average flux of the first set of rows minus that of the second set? -0.08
